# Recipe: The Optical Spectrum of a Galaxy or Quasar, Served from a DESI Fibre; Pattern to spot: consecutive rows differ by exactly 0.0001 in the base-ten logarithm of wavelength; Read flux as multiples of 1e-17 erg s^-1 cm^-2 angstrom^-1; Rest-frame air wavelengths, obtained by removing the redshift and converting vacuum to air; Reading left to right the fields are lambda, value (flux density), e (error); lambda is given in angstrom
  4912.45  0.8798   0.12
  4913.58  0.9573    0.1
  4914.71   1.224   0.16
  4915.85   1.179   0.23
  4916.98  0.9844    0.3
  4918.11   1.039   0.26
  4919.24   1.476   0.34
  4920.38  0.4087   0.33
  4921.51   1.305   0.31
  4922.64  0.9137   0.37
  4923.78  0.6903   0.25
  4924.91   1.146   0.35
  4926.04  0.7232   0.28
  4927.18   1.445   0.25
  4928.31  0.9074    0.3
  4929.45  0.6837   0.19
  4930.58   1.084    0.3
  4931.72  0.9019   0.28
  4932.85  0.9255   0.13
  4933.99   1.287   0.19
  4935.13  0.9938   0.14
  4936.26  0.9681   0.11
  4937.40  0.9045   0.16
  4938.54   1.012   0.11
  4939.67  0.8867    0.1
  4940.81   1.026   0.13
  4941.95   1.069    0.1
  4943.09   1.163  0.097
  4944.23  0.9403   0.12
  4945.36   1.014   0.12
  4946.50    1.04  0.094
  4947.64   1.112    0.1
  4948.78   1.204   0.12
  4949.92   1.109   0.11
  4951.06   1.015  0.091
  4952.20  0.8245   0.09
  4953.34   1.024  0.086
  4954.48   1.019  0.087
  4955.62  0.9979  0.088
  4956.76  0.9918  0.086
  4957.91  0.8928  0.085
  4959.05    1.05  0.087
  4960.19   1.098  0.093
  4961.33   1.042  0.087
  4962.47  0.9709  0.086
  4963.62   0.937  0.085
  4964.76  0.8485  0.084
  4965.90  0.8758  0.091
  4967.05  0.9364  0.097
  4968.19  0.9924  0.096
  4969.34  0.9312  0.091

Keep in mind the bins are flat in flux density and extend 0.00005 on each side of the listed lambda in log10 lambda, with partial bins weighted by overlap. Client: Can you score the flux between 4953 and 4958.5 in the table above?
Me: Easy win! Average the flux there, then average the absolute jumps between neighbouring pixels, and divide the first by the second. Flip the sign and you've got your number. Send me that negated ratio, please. -30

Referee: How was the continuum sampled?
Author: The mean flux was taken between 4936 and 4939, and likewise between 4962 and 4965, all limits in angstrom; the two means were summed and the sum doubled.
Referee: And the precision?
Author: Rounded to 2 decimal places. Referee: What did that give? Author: 3.76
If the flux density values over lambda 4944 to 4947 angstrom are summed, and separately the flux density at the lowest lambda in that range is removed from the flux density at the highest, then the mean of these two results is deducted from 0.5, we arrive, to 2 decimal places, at -1.05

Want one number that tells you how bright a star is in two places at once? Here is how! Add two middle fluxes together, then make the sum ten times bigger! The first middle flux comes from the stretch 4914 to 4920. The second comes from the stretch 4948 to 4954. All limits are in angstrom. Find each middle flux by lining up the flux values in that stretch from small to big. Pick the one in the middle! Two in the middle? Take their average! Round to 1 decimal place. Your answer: 22.0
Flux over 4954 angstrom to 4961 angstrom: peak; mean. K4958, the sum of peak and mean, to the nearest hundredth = 2.11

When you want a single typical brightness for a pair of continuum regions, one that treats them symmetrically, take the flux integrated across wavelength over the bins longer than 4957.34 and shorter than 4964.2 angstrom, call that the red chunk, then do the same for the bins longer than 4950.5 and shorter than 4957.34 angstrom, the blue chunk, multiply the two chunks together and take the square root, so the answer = 6.77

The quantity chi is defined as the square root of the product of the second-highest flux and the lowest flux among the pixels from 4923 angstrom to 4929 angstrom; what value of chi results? 0.89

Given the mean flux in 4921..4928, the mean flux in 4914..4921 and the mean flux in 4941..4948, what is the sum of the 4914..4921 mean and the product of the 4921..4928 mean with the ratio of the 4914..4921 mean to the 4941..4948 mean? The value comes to 2.08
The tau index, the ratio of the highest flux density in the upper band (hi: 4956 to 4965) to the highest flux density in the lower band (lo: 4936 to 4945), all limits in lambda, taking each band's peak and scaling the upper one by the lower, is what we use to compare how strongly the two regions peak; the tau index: 0.94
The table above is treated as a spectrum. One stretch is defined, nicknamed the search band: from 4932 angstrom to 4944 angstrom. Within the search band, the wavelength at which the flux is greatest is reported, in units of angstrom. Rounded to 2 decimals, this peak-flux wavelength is 4933.99 angstrom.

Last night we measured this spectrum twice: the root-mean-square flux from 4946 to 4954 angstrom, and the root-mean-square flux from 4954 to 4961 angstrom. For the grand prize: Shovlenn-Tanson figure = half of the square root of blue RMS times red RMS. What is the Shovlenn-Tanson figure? 0.516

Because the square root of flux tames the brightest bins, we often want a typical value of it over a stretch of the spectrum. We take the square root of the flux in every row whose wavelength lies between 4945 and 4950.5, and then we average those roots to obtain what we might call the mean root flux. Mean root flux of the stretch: 1.05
